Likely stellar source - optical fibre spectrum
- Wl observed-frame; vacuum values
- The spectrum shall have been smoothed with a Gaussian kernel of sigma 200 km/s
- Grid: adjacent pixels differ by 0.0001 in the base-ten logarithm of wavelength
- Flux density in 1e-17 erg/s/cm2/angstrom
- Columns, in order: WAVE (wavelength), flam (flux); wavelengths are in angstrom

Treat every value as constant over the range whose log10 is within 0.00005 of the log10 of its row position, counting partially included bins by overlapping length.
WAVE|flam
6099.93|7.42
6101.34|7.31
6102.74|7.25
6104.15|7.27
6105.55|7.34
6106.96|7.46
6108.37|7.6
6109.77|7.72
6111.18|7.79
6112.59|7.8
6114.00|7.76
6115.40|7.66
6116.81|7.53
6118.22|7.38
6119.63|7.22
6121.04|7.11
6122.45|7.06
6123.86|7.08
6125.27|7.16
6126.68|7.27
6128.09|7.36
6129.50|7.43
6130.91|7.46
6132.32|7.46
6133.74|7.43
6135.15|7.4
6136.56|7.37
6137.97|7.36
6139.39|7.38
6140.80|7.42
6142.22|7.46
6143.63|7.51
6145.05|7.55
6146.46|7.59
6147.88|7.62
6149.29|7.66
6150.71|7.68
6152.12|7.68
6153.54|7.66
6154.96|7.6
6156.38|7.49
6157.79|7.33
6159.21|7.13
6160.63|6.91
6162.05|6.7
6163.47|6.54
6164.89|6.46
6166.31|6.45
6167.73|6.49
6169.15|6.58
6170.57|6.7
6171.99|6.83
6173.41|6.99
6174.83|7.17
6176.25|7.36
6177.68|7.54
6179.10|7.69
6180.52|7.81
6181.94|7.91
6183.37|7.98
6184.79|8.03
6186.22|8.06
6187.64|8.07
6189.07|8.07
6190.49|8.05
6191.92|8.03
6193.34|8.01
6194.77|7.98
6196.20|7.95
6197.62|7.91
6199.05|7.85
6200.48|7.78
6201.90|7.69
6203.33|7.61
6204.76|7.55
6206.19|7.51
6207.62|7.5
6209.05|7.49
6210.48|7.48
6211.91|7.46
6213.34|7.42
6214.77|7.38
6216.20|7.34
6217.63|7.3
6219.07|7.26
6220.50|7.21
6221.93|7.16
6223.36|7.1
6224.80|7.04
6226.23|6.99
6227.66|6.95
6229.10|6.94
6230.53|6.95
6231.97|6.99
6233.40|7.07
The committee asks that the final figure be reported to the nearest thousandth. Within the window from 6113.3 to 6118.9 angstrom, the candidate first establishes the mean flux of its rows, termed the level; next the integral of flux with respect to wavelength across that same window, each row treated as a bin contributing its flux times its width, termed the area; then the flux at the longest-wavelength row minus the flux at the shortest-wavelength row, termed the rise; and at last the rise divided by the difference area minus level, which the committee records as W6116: -0.011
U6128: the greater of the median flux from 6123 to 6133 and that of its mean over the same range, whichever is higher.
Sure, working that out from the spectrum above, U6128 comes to 7.36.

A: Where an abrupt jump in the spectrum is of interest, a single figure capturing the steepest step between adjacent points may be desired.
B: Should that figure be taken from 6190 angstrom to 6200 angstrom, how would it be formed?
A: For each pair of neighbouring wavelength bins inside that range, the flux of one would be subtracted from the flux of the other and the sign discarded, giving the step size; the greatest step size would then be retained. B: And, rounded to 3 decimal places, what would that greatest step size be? 0.060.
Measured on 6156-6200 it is 0.220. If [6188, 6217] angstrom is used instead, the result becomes 0.090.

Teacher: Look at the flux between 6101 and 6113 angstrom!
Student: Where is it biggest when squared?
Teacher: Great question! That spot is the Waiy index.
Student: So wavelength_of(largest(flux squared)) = 6112.59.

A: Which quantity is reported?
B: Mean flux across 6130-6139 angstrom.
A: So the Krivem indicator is 7.4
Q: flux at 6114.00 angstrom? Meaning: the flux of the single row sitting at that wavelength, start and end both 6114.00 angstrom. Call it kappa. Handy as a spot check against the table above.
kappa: 7.76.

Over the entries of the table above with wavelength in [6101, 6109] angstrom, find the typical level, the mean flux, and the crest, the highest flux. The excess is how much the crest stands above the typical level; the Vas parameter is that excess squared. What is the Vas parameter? 0.052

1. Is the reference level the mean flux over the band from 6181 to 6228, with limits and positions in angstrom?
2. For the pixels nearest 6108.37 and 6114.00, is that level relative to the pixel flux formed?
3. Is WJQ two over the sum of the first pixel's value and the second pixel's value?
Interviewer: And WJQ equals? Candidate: 1.01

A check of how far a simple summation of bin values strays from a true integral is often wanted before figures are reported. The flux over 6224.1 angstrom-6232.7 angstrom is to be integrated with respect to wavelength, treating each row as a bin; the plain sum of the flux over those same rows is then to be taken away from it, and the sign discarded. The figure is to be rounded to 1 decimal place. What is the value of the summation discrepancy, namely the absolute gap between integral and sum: 18.2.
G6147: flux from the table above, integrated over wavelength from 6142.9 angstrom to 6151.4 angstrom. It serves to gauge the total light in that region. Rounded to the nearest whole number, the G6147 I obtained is 65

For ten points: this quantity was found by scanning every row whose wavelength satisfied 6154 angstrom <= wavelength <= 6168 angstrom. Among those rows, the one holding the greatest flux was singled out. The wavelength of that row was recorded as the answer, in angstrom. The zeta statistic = 6154.96 angstrom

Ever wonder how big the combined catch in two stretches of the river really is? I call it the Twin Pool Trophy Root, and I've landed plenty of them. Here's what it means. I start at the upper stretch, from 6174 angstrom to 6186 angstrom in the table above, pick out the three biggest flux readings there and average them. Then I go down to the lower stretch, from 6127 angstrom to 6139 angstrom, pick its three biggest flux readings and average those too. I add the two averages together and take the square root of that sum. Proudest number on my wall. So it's 3.93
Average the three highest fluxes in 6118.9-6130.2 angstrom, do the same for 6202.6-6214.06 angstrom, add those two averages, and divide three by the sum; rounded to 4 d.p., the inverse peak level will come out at 0.2012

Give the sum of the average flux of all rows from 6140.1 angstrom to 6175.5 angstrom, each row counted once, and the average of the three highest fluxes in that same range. 14.8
